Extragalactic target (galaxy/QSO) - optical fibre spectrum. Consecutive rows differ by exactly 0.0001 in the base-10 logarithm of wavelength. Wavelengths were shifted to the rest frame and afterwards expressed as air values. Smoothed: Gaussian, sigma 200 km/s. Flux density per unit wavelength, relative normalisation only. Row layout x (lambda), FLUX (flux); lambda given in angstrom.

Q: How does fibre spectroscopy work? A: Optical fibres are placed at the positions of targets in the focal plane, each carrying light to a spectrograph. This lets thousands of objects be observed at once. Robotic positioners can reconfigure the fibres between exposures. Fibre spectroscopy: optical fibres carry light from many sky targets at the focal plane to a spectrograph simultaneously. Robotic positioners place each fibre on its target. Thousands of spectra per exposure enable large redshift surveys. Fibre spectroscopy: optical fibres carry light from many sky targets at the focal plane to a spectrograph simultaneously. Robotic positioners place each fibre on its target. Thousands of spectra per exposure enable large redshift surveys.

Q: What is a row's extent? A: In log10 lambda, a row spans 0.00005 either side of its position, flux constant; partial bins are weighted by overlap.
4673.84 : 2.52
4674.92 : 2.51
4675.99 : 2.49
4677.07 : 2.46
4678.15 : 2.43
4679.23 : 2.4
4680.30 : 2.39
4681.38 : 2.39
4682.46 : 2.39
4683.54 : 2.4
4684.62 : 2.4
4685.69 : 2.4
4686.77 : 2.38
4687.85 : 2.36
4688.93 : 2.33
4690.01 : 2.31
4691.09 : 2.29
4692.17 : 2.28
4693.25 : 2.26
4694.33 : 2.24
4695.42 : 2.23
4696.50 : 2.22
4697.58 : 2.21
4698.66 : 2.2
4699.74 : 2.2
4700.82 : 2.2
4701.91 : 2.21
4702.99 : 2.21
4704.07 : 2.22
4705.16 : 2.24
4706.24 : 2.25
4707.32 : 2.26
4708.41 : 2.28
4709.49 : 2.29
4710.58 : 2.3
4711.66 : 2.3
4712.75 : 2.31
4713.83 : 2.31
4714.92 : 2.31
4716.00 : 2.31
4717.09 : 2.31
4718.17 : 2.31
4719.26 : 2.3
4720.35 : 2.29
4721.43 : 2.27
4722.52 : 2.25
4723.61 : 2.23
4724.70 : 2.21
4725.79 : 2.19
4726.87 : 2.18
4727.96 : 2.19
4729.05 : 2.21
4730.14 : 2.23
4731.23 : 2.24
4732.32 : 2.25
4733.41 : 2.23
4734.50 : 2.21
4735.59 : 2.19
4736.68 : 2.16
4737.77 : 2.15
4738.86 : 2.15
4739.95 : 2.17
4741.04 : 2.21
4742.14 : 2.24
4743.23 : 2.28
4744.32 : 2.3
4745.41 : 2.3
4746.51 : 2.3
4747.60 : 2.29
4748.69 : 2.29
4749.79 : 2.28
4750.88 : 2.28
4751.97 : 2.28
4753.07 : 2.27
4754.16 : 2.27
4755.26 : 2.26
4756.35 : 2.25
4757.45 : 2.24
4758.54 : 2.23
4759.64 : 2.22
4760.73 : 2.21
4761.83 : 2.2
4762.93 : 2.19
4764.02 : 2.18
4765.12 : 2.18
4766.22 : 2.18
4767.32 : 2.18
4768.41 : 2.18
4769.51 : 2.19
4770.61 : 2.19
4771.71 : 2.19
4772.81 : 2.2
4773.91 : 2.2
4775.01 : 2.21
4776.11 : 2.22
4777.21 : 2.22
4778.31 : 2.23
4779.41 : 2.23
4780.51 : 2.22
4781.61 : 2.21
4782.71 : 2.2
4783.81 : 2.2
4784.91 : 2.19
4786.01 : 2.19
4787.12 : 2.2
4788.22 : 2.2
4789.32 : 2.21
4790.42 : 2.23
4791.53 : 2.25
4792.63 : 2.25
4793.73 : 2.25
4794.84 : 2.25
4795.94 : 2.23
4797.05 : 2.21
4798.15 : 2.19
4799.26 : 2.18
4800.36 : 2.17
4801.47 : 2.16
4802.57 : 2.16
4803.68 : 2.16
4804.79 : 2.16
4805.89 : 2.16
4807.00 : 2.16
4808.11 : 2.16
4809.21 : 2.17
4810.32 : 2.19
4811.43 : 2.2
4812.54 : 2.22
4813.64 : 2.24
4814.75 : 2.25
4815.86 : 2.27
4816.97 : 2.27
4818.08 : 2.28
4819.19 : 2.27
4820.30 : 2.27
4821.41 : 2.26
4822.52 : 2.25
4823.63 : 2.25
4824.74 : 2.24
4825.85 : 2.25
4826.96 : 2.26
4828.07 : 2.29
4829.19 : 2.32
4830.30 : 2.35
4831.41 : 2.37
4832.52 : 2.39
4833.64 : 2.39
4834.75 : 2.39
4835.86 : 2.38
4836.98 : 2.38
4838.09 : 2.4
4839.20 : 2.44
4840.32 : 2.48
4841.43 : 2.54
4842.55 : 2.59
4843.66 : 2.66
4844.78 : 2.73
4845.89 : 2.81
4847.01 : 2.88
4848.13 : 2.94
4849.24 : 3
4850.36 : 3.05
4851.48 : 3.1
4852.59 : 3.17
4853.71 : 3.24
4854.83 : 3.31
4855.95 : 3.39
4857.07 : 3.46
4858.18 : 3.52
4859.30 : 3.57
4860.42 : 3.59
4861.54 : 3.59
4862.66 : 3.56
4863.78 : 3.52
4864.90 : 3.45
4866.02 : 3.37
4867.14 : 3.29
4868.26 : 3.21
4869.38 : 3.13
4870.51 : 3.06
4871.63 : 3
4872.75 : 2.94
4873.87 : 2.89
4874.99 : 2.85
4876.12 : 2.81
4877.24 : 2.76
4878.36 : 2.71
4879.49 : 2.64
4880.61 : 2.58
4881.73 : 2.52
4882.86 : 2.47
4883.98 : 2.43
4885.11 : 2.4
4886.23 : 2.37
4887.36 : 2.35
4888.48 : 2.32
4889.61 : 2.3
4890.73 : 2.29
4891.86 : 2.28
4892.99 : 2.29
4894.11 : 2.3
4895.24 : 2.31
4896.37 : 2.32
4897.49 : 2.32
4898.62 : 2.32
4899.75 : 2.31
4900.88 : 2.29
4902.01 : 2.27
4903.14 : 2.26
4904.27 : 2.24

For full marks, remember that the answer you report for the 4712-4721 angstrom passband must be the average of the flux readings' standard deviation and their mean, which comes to 1.16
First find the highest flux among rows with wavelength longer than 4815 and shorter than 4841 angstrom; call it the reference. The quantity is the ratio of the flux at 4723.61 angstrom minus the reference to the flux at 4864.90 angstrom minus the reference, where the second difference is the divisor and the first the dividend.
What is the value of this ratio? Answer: -0.3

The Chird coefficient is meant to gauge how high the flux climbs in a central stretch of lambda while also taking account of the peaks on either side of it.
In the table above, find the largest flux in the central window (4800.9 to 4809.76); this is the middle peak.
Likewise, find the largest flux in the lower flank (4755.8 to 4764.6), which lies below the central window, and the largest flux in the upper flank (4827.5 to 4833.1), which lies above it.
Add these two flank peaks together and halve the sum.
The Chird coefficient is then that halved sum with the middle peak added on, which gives 4.49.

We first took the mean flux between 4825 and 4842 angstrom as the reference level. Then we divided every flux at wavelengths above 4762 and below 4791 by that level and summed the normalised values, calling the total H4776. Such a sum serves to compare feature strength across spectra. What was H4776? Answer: 24.1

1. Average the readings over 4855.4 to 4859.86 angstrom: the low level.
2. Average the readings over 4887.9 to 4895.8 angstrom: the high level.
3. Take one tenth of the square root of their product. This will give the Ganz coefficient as 0.283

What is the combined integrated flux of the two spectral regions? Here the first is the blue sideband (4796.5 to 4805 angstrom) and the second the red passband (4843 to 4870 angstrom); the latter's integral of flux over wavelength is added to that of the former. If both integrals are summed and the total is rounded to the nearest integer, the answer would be 106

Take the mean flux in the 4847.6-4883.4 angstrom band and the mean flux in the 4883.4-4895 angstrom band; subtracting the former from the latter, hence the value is -0.8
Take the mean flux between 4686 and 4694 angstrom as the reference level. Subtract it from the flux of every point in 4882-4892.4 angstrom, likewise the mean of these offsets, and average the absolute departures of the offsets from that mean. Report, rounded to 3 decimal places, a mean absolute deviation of 0.054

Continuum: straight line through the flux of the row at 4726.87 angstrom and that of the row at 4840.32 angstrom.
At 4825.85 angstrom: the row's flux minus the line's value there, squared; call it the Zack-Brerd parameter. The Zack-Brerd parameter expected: 0.037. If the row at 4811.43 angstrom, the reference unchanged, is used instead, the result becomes 0.041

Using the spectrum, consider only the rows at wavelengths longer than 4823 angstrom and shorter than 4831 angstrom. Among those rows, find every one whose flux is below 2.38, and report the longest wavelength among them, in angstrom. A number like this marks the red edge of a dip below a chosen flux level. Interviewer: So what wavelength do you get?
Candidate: 4830.30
